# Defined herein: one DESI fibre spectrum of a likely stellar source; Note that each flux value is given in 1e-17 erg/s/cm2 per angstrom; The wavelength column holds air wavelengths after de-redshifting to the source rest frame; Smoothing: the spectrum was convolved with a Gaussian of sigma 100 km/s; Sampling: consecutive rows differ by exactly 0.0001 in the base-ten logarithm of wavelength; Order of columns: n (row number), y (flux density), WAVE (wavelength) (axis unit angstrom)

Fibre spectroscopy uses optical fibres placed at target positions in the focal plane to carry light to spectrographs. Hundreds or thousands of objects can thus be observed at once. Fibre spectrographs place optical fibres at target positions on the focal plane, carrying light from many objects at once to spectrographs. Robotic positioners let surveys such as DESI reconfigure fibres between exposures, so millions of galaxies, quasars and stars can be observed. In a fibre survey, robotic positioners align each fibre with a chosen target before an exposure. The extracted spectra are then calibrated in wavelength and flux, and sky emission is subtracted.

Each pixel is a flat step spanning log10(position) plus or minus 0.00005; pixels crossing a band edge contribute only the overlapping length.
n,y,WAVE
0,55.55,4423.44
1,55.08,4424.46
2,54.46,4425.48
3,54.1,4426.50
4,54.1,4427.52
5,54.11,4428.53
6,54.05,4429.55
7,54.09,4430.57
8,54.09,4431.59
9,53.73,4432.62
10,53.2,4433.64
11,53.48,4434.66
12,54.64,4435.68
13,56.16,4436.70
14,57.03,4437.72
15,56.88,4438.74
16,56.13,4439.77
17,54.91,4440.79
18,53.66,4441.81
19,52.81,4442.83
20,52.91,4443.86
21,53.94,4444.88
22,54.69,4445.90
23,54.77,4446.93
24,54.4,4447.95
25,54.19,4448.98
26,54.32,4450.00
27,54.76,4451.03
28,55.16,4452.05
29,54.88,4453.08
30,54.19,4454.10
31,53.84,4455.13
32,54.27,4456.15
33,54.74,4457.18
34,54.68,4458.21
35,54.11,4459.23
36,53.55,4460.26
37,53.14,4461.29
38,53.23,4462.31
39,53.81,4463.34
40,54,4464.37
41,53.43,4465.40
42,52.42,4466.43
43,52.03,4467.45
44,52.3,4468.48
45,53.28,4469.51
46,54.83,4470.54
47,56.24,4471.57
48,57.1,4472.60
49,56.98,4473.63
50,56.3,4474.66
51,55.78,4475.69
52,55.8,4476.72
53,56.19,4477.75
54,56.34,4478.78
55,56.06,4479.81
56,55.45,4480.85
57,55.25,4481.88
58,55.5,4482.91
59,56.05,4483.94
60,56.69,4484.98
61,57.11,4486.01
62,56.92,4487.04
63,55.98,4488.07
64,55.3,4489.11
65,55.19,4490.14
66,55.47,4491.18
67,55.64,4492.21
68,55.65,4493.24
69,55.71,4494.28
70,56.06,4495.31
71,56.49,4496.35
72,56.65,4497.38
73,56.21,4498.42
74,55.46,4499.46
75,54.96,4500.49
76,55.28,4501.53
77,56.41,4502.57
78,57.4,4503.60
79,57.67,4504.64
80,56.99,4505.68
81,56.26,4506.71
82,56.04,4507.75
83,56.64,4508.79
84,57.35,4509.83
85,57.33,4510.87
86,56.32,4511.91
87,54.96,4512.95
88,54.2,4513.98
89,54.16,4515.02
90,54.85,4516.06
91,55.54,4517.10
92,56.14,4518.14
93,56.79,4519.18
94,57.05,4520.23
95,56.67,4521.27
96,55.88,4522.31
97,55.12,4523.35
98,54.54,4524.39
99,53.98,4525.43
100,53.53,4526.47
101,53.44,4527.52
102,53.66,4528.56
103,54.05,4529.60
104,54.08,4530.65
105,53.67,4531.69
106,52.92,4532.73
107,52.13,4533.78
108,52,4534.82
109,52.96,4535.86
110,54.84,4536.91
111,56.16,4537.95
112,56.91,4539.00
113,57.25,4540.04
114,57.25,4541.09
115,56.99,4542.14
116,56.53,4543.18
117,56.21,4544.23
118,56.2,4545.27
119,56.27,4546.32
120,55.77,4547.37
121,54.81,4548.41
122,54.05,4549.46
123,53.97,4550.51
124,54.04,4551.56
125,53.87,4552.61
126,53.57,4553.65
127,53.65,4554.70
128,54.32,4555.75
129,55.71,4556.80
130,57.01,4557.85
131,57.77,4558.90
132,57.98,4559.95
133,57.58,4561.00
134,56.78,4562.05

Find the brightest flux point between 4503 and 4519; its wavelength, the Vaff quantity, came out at 4504.64 angstrom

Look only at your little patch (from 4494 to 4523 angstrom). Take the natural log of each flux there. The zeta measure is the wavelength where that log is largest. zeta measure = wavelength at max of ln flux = 4504.64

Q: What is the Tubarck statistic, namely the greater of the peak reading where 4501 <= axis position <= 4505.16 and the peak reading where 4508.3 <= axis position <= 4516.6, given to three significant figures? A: 57.7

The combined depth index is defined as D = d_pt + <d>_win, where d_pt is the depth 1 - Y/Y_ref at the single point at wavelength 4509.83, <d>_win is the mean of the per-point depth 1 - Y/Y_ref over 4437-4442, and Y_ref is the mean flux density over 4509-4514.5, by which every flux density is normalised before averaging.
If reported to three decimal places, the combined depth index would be -0.018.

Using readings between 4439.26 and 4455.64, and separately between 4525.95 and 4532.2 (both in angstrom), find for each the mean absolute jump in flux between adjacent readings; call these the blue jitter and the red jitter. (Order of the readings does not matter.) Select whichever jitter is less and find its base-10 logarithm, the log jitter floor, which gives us -0.64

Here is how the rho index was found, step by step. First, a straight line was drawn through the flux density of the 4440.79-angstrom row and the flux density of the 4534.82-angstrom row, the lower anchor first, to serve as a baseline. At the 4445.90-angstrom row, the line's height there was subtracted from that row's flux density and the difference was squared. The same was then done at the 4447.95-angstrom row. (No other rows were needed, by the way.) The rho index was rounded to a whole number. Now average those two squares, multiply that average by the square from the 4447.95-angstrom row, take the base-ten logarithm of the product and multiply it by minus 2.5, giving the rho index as 6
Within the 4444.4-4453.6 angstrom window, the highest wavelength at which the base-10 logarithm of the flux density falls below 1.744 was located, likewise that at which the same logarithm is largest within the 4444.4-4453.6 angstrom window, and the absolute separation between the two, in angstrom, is 1.0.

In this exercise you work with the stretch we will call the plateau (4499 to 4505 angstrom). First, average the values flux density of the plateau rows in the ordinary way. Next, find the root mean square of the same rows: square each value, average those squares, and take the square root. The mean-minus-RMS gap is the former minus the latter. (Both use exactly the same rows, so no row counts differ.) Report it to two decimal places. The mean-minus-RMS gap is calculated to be -0.01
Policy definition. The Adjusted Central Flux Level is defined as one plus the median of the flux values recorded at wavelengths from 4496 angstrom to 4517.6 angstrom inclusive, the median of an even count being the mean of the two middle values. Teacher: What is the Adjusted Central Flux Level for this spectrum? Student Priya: 57.3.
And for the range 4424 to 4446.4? 55.1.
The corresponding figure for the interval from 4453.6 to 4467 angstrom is 54.8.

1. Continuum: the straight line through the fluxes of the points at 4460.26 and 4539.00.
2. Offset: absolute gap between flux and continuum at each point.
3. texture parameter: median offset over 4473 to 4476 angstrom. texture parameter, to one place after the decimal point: 2.1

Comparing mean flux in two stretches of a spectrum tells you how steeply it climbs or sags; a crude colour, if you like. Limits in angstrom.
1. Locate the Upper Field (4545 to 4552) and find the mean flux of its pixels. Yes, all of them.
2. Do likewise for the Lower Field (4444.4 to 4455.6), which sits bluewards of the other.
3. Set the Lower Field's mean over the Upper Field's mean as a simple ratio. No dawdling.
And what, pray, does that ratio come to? 0.99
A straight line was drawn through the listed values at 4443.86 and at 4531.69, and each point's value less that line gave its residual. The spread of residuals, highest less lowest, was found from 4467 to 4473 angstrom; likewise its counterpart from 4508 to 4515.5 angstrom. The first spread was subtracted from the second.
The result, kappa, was -1.8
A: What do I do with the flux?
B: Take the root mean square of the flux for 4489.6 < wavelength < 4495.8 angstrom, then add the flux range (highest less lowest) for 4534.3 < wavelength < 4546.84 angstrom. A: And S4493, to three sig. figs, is 60.9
